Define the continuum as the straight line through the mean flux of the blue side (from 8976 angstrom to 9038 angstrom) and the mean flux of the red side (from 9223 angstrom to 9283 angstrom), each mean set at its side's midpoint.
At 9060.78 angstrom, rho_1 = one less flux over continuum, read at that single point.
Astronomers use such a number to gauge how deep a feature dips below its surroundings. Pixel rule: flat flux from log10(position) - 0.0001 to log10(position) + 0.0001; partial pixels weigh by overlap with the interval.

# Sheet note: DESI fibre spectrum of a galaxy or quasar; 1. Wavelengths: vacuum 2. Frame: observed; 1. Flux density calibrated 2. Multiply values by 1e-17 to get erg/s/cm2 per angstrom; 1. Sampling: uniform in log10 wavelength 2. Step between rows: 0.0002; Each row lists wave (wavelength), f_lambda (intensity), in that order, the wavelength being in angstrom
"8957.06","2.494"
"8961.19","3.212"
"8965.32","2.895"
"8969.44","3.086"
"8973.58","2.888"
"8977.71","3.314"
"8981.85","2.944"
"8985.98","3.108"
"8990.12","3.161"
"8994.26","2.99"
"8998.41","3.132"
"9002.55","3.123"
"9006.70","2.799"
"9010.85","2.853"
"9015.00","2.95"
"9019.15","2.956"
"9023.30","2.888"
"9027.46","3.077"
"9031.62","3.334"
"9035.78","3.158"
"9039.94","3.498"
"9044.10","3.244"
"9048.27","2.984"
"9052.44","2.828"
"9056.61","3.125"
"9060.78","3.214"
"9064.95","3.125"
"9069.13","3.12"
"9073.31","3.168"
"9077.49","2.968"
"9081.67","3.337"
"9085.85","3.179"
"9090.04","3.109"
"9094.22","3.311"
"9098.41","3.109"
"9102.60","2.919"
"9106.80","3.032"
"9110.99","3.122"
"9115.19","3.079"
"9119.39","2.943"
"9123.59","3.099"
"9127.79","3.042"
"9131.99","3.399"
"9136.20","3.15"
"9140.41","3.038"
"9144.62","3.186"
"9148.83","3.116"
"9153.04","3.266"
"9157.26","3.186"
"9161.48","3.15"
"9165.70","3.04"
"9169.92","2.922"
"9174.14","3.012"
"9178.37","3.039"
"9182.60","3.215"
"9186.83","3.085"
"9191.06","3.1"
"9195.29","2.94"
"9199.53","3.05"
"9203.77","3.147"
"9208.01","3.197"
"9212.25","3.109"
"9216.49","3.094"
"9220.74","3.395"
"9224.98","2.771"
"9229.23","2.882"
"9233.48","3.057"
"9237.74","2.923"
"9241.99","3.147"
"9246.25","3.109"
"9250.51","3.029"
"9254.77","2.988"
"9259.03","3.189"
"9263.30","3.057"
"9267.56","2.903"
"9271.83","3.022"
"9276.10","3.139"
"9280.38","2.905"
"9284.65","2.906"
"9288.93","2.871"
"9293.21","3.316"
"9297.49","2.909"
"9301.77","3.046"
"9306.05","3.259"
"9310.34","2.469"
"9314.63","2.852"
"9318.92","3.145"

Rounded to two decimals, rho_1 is -0.06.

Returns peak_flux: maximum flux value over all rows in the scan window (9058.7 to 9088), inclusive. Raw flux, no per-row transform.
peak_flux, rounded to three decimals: 3.337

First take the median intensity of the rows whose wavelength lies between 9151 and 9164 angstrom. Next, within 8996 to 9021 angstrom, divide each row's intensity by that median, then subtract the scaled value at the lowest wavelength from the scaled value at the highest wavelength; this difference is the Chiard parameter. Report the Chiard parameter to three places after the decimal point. -0.055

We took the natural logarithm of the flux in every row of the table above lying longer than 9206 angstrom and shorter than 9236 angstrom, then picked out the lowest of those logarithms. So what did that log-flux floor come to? 1.02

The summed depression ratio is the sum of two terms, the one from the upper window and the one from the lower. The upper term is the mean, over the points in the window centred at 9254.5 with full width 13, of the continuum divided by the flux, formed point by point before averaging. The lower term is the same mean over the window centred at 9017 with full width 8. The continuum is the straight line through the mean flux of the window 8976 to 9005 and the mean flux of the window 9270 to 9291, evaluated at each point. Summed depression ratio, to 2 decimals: 2.02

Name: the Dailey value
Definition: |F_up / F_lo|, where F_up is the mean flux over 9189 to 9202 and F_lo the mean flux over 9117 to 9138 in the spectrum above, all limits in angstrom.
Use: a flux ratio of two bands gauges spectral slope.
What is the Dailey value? 0.97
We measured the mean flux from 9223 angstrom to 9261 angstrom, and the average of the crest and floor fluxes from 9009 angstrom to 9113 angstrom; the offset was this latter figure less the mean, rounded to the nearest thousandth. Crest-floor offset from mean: 0.152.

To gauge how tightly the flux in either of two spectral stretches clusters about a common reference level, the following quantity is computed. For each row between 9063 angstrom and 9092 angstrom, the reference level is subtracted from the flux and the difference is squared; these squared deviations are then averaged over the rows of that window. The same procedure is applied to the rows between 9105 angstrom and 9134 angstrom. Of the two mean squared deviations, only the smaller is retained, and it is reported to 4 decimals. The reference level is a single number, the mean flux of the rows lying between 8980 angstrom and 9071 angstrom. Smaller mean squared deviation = 0.0153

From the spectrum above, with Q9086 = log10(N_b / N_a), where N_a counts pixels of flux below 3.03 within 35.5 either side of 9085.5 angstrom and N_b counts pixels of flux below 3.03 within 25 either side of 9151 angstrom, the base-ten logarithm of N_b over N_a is -0.30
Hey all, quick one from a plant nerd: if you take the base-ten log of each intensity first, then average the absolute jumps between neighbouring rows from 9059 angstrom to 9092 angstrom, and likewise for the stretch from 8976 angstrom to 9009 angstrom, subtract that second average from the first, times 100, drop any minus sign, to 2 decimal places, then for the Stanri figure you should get 0.66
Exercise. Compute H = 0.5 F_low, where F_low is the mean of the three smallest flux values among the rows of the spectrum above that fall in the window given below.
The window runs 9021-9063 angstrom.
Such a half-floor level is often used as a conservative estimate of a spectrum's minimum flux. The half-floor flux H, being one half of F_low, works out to 1.45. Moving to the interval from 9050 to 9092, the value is 1.48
